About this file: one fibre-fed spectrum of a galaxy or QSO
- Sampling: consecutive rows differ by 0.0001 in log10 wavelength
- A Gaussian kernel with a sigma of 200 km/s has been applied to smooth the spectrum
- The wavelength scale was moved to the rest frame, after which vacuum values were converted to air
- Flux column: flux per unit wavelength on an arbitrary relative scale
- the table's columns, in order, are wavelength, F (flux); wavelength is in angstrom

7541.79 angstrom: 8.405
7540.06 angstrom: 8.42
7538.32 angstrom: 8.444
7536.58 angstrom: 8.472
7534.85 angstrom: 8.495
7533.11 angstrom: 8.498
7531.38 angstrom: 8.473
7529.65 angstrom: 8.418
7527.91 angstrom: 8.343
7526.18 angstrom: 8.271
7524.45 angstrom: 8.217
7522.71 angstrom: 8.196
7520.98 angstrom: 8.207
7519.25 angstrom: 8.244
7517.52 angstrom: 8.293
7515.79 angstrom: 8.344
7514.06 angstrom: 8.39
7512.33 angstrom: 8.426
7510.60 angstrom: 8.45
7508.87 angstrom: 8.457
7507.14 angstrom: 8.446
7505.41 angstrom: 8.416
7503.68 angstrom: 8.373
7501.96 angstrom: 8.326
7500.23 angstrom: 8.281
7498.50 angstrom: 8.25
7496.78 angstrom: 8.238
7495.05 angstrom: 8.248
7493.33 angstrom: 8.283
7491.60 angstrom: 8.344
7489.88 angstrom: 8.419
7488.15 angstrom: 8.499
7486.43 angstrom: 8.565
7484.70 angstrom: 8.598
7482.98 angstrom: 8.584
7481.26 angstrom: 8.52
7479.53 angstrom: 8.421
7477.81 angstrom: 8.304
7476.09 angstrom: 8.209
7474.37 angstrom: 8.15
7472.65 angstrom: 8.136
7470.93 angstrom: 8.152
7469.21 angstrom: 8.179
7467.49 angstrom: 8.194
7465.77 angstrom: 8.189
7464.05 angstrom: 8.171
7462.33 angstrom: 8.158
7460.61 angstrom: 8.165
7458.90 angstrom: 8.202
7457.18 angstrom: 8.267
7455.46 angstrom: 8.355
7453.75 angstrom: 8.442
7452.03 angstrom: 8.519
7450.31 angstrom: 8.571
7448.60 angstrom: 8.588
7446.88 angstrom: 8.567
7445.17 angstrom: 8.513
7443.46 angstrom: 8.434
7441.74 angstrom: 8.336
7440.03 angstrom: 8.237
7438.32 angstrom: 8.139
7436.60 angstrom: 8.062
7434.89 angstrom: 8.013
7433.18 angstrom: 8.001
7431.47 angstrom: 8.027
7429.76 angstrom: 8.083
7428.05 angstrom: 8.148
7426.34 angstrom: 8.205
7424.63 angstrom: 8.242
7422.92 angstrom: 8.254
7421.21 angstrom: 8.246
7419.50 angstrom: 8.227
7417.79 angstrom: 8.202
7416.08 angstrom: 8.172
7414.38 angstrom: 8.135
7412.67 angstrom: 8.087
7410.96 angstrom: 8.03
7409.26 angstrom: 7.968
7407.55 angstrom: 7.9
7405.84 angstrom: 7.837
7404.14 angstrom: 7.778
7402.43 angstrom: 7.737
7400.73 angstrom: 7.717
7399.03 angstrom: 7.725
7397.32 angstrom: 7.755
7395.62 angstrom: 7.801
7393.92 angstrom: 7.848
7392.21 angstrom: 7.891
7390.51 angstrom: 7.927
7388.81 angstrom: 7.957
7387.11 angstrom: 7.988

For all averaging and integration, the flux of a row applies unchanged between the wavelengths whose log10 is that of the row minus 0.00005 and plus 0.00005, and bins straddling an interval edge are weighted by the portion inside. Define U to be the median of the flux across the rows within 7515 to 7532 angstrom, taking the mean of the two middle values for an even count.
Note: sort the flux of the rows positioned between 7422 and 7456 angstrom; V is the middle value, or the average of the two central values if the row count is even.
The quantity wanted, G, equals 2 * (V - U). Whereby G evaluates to -0.07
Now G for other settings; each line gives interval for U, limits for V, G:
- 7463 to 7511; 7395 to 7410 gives -1.07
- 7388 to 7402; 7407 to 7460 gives 0.76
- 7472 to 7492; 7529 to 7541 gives 0.10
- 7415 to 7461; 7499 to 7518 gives 0.31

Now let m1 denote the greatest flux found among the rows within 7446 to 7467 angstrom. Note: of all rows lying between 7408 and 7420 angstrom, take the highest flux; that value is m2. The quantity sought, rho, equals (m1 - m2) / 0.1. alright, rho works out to 3.6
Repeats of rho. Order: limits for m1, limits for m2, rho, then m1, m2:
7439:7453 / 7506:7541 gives 0.9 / 8.588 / 8.498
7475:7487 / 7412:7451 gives 0.1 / 8.598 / 8.588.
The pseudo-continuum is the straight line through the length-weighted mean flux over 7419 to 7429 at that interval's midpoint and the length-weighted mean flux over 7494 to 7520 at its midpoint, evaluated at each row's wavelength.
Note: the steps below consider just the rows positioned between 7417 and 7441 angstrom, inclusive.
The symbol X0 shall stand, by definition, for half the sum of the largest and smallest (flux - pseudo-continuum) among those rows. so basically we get -0.10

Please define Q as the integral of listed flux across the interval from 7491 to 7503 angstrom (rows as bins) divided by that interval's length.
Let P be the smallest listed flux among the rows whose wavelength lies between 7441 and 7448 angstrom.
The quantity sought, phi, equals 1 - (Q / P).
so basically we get 0.01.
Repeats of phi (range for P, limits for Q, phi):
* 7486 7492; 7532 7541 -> -0.01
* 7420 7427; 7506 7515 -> -0.03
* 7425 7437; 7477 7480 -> -0.05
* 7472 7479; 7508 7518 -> -0.03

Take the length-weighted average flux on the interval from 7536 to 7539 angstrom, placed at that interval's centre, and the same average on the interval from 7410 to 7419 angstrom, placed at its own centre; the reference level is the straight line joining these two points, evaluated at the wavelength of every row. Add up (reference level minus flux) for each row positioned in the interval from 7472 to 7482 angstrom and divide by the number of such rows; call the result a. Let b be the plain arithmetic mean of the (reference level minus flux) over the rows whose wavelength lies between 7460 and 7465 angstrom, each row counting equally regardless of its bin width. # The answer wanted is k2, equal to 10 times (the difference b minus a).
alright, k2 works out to 0.9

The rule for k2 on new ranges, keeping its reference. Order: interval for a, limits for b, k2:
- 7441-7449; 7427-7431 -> 3.3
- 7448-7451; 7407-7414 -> 4.8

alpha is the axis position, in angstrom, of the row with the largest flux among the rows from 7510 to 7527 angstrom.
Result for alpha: 7510.60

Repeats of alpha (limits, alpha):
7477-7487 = 7484.70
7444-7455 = 7448.60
